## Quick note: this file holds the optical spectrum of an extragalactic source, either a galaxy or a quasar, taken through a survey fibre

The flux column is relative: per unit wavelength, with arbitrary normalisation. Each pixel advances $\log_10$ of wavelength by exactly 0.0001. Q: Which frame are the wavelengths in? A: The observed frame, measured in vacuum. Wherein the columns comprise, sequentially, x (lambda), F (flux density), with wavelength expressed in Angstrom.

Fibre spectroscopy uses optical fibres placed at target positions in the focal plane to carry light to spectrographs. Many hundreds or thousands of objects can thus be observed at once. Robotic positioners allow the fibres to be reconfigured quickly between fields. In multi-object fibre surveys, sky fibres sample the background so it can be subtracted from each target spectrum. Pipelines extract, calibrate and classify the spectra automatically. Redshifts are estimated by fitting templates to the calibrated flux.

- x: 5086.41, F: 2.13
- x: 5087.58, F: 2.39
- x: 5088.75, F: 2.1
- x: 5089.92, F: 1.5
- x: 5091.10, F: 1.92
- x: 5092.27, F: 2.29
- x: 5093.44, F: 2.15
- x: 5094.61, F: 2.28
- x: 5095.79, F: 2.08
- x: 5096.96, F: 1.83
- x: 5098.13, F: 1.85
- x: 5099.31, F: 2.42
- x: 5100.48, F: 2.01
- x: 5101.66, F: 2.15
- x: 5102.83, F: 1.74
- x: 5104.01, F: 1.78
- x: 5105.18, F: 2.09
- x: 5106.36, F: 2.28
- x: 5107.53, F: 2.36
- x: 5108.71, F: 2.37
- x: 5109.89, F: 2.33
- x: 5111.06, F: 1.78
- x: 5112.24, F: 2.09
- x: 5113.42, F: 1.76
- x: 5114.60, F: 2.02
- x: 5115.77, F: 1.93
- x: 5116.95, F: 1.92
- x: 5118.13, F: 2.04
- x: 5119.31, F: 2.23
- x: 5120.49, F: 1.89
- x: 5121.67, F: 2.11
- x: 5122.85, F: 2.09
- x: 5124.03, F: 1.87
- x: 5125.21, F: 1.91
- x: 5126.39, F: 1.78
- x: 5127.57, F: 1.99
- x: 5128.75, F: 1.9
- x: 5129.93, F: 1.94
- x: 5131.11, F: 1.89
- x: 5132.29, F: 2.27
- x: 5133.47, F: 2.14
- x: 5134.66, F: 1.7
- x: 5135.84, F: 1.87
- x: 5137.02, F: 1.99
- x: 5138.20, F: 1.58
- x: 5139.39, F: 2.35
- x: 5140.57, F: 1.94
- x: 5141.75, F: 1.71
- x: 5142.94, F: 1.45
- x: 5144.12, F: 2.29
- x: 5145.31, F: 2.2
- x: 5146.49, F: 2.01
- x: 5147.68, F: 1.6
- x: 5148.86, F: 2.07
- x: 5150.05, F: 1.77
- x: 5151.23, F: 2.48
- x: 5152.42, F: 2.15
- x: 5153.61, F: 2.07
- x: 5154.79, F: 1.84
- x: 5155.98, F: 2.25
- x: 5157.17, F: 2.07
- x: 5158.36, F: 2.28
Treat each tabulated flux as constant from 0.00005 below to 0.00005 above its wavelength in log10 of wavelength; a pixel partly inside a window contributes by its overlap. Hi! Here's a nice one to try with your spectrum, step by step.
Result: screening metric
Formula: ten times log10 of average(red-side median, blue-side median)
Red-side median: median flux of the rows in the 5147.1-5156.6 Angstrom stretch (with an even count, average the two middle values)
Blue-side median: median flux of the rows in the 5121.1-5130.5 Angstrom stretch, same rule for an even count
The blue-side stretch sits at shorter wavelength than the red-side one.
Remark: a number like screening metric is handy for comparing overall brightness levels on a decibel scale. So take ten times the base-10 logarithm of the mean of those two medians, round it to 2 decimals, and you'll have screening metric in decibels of 3.00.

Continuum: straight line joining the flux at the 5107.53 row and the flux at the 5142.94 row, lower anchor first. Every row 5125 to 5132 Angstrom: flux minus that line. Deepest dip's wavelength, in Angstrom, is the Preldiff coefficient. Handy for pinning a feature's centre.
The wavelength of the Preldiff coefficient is 5126.39 Angstrom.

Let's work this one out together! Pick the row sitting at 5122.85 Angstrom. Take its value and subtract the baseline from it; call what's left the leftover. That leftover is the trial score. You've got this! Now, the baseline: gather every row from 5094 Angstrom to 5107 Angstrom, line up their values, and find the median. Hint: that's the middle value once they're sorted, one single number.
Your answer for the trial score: 0.01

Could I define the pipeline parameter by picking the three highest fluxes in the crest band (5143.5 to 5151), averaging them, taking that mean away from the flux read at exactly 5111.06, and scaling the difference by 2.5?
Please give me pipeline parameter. -1.02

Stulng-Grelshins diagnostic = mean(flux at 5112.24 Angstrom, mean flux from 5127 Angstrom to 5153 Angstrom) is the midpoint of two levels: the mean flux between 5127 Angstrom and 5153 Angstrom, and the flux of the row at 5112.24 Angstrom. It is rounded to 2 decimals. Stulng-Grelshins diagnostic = 2.03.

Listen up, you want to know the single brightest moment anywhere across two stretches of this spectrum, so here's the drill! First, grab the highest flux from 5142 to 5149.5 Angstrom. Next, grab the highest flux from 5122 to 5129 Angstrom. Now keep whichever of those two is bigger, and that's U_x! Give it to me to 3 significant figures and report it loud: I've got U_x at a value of 2.29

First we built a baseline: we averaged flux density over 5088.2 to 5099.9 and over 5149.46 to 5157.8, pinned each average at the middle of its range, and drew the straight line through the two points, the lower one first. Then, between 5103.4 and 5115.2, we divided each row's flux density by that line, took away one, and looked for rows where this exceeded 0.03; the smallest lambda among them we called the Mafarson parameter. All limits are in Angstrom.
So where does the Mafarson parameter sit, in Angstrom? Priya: 5106.36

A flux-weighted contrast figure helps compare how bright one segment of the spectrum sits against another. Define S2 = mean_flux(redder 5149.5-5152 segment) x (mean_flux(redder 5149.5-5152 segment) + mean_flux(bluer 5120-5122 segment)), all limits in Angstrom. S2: 8.8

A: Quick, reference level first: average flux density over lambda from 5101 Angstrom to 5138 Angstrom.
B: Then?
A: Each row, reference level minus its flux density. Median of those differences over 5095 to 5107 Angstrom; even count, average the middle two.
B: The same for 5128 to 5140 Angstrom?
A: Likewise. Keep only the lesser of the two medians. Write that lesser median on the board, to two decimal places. -0.04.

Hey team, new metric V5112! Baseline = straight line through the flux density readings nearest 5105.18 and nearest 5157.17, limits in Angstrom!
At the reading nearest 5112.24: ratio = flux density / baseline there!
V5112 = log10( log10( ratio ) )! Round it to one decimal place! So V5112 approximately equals -3.2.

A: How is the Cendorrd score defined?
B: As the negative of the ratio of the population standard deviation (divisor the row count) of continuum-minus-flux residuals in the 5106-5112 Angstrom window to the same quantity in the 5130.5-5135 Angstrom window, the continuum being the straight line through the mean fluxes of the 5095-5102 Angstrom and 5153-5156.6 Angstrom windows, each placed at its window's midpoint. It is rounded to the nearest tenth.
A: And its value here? -1.0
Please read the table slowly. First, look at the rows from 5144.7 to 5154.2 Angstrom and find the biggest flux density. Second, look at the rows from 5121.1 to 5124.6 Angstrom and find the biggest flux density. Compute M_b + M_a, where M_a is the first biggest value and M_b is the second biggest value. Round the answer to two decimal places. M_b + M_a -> 4.59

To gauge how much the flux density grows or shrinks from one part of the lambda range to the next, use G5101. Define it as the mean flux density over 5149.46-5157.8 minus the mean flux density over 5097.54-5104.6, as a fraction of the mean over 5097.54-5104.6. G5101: 0.05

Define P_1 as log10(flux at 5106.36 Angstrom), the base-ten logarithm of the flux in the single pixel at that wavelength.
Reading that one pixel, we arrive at 0.358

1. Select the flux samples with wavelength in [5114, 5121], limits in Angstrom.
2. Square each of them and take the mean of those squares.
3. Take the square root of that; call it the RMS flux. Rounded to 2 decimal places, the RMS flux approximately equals 2.01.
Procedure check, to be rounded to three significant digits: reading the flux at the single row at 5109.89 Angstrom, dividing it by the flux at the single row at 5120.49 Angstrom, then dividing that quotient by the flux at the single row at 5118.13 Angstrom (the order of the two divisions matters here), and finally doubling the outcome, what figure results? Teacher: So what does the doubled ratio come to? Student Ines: 1.21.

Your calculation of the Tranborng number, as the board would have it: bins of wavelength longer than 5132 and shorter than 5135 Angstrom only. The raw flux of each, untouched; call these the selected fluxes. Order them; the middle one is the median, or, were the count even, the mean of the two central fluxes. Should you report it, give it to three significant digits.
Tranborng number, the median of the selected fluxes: 2.14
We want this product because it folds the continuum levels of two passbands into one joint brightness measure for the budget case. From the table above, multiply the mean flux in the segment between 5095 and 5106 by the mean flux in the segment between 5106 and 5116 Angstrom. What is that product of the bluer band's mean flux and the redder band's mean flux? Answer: 4.2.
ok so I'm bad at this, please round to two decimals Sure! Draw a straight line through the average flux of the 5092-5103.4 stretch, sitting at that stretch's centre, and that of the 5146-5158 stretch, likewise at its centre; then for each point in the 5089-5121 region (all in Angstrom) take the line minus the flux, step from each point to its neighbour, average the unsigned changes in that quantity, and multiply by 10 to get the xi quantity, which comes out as 2.28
